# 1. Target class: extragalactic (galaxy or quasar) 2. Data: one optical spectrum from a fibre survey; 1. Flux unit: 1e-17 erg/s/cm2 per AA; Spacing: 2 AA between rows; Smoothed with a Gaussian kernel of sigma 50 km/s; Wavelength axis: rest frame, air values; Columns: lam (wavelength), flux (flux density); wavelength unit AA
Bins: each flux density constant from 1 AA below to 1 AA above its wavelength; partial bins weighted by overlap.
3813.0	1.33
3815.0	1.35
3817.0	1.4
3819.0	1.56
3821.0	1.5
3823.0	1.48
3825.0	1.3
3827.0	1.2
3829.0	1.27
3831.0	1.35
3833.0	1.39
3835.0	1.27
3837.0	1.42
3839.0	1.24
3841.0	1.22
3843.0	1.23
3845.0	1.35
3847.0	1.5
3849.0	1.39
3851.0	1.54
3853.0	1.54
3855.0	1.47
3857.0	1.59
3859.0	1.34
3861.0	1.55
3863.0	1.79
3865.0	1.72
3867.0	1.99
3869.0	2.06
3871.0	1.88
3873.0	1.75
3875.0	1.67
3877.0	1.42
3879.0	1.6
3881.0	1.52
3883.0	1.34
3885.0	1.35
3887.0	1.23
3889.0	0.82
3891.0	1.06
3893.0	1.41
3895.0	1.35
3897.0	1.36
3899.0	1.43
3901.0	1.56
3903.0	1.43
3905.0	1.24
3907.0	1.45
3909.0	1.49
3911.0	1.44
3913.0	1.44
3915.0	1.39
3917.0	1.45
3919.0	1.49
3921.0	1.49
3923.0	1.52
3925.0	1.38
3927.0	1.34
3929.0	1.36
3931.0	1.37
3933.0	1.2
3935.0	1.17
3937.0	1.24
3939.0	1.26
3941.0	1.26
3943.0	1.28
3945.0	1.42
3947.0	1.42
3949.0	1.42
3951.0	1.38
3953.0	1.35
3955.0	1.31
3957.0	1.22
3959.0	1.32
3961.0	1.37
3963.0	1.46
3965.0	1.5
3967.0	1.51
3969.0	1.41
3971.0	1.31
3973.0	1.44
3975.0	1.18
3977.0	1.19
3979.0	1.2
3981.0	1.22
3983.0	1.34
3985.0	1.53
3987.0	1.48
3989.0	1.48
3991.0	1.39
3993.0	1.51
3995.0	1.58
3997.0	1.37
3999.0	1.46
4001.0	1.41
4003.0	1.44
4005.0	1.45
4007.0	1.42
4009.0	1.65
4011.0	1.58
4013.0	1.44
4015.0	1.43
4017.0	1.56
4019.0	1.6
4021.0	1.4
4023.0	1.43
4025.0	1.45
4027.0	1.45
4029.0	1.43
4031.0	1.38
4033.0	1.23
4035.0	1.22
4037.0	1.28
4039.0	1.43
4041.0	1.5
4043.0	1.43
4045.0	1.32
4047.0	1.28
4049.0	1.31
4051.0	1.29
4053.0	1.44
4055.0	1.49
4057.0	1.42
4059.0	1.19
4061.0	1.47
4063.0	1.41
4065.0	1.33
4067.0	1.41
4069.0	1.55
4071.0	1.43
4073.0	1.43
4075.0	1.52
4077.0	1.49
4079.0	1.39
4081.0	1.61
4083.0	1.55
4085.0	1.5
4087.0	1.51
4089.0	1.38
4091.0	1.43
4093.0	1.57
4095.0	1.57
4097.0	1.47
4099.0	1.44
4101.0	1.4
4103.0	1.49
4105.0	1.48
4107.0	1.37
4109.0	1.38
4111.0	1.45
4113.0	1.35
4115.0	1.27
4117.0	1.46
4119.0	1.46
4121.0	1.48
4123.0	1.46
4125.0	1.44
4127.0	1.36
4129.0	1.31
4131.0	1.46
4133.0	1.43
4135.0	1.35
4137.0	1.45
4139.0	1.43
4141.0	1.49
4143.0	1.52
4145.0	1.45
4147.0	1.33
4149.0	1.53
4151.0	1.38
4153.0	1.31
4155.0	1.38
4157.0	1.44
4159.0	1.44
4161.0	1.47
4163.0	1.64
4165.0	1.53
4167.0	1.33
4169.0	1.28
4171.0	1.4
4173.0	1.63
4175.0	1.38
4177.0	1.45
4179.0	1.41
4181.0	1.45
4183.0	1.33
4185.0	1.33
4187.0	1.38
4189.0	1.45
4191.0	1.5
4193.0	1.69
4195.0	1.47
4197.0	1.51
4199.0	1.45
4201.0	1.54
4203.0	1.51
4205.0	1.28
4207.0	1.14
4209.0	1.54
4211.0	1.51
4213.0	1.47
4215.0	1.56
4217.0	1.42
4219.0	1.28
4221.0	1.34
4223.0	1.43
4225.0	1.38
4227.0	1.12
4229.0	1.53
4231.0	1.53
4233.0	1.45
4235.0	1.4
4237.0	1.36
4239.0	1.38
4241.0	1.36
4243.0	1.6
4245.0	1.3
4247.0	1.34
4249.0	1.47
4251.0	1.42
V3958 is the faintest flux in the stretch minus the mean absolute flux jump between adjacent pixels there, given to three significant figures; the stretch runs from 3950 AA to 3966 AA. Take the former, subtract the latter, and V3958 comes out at 1.16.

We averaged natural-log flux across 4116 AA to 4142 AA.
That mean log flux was 0.356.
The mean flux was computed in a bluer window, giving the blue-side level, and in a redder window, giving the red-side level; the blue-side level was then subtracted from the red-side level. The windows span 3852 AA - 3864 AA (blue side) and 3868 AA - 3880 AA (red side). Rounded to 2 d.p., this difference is 0.18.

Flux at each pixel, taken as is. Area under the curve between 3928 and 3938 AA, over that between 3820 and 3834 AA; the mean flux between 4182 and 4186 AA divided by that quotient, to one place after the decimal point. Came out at 2.0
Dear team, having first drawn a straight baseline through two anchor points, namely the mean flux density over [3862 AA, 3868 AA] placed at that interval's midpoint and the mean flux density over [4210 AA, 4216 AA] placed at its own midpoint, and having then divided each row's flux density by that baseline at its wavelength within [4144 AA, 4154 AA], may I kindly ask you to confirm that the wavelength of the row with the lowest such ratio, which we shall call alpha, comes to 4153.0 AA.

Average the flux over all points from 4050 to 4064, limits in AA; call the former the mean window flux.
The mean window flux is 1.39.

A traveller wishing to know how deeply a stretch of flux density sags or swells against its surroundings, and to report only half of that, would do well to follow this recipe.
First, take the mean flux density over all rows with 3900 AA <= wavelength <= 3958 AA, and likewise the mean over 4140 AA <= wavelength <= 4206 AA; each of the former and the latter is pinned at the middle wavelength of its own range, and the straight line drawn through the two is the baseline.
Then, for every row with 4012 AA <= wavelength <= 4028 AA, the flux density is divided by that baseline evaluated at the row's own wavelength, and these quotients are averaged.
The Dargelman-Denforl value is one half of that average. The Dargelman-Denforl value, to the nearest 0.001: 0.525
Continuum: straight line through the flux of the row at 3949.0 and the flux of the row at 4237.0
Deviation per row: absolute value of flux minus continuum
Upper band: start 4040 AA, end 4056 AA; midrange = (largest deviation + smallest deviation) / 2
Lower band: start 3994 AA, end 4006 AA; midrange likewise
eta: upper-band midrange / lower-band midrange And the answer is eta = 0.88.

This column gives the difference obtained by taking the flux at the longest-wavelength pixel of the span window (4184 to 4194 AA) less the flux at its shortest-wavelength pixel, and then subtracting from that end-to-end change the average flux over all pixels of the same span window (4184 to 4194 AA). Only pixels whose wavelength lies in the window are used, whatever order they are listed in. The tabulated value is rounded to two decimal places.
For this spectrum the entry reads -1.11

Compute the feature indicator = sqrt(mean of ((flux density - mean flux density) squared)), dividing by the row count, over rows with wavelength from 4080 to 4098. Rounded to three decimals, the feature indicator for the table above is 0.070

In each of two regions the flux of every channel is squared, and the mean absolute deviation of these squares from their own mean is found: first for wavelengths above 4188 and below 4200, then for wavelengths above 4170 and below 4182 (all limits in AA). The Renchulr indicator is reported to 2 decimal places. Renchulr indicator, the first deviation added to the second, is 0.37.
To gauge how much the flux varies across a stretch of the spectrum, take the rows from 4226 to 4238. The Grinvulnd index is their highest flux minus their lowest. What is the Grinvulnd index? 0.41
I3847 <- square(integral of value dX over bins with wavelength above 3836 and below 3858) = 960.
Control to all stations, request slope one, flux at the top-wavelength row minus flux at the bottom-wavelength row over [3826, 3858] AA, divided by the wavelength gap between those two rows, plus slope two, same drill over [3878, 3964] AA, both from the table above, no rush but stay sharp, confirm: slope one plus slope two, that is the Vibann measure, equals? 0.011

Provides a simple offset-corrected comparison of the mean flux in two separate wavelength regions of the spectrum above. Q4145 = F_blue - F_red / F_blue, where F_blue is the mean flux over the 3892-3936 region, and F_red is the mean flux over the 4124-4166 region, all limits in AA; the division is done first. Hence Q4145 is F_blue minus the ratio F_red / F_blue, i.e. 0.37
